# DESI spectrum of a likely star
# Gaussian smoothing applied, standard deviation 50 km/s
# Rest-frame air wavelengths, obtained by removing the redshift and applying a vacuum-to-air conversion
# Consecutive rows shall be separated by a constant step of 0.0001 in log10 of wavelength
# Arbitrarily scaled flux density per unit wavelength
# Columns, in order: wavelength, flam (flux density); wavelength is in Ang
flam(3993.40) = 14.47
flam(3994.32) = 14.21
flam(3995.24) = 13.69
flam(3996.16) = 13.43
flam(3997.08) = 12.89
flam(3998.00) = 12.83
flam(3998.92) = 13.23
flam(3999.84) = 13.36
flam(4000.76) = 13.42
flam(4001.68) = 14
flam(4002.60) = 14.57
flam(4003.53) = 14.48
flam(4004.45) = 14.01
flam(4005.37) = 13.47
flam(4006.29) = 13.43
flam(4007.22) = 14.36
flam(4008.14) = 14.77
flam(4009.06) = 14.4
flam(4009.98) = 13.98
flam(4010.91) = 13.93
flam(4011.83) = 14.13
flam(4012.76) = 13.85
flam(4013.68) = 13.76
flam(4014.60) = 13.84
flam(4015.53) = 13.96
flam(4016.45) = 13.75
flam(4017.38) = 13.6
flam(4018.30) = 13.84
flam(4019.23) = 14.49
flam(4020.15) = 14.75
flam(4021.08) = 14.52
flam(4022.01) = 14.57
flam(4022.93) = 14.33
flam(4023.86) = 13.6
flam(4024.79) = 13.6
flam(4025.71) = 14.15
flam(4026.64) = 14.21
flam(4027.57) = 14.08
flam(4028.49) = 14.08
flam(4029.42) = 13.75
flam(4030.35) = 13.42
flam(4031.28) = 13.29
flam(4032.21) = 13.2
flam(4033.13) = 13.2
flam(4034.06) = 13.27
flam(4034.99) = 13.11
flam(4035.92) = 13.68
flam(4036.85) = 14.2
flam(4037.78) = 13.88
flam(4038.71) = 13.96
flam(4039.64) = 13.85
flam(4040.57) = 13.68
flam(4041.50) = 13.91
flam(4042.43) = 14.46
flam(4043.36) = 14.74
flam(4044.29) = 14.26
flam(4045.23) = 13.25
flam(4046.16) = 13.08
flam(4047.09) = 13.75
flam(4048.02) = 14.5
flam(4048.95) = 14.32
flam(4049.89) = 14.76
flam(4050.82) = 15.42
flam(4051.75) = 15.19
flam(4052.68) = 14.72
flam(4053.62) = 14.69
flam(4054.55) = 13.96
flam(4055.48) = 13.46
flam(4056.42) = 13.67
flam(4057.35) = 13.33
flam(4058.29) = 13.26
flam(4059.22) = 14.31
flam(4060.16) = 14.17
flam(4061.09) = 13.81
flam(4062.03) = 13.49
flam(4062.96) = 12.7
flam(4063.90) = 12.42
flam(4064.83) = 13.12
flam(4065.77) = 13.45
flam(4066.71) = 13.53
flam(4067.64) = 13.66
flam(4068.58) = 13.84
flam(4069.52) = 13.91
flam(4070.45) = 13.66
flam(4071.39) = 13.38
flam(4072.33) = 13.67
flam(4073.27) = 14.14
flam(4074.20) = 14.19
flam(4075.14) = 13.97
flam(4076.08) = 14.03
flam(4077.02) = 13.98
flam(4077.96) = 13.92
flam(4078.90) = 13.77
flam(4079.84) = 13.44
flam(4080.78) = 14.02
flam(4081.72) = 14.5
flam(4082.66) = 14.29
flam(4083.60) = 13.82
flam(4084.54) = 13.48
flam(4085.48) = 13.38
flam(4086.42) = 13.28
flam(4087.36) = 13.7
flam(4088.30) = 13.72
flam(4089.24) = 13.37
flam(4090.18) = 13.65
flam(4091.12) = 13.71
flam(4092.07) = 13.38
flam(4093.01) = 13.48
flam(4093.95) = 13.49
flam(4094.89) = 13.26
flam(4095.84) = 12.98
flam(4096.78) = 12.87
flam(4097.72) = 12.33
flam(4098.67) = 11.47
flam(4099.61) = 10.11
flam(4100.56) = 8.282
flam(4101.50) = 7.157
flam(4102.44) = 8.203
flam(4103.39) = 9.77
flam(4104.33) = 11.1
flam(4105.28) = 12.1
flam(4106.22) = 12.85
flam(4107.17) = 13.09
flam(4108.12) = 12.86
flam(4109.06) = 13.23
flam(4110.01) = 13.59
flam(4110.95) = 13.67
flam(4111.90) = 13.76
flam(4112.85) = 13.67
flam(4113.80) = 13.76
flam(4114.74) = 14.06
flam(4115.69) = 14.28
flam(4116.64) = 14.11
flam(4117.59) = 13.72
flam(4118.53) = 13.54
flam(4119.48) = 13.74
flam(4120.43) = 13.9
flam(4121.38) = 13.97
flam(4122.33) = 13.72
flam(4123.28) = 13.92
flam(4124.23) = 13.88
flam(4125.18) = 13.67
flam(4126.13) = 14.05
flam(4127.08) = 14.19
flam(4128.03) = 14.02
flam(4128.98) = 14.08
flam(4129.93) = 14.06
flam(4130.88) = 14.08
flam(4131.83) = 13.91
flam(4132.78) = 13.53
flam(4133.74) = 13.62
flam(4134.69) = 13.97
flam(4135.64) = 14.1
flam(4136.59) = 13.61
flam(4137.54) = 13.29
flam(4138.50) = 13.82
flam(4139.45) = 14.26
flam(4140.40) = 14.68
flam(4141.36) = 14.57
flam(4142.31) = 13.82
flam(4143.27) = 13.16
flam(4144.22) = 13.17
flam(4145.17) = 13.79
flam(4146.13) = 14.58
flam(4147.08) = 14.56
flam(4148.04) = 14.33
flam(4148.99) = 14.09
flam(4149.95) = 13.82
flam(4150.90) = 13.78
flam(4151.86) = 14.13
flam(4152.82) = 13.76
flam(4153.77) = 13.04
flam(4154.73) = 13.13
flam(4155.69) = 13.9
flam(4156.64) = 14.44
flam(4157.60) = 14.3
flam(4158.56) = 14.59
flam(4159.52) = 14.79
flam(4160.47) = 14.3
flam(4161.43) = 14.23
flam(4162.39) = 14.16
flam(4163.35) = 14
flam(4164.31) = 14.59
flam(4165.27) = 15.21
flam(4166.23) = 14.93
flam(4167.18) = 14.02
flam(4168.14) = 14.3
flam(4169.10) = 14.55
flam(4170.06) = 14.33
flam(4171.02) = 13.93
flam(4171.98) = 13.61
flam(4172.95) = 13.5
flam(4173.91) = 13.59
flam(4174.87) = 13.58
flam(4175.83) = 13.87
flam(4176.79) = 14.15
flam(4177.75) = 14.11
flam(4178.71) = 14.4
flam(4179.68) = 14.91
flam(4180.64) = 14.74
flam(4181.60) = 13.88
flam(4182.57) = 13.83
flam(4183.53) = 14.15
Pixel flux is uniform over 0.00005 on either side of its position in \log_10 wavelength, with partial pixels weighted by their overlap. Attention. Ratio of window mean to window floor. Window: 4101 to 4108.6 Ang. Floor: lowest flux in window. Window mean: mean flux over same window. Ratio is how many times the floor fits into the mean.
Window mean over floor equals 1.52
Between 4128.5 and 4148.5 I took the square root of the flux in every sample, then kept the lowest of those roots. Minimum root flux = 3.63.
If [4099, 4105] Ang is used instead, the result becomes 2.68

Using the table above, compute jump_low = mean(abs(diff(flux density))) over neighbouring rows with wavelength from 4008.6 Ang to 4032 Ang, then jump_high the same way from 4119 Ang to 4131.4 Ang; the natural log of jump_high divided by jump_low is -0.5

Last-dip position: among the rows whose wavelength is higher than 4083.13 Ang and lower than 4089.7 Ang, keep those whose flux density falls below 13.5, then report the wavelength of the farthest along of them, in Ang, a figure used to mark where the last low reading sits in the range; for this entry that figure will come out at 4089.24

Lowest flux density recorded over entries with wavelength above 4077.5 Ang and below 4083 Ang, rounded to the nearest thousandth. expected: 13.440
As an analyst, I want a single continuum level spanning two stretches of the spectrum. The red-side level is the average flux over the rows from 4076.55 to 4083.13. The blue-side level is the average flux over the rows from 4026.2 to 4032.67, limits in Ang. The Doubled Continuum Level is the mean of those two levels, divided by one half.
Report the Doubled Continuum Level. 27.7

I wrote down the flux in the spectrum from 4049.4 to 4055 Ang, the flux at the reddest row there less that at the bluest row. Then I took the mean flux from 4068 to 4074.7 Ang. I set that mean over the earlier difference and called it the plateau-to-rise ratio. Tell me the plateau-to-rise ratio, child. -17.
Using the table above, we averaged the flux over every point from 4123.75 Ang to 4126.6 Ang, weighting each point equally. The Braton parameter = 13.9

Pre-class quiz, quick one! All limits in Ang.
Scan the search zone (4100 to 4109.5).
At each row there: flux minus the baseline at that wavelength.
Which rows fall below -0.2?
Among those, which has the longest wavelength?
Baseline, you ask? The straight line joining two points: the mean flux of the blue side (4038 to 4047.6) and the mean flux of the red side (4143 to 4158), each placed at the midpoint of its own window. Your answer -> 4109.06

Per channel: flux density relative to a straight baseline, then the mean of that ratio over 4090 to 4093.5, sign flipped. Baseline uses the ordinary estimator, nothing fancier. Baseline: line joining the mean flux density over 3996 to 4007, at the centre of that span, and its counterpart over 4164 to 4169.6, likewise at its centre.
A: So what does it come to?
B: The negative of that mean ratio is -0.96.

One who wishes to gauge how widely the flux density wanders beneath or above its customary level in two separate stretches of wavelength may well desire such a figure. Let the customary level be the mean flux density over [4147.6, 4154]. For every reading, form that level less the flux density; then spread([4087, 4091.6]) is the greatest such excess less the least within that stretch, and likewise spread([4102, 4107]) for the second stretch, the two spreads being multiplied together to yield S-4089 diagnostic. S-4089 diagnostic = 1.6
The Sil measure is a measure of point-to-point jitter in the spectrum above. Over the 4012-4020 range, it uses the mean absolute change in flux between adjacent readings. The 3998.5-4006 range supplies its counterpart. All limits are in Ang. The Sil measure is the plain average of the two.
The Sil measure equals 0.28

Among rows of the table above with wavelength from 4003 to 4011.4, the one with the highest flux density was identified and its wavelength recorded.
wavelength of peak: 4008.14 Ang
